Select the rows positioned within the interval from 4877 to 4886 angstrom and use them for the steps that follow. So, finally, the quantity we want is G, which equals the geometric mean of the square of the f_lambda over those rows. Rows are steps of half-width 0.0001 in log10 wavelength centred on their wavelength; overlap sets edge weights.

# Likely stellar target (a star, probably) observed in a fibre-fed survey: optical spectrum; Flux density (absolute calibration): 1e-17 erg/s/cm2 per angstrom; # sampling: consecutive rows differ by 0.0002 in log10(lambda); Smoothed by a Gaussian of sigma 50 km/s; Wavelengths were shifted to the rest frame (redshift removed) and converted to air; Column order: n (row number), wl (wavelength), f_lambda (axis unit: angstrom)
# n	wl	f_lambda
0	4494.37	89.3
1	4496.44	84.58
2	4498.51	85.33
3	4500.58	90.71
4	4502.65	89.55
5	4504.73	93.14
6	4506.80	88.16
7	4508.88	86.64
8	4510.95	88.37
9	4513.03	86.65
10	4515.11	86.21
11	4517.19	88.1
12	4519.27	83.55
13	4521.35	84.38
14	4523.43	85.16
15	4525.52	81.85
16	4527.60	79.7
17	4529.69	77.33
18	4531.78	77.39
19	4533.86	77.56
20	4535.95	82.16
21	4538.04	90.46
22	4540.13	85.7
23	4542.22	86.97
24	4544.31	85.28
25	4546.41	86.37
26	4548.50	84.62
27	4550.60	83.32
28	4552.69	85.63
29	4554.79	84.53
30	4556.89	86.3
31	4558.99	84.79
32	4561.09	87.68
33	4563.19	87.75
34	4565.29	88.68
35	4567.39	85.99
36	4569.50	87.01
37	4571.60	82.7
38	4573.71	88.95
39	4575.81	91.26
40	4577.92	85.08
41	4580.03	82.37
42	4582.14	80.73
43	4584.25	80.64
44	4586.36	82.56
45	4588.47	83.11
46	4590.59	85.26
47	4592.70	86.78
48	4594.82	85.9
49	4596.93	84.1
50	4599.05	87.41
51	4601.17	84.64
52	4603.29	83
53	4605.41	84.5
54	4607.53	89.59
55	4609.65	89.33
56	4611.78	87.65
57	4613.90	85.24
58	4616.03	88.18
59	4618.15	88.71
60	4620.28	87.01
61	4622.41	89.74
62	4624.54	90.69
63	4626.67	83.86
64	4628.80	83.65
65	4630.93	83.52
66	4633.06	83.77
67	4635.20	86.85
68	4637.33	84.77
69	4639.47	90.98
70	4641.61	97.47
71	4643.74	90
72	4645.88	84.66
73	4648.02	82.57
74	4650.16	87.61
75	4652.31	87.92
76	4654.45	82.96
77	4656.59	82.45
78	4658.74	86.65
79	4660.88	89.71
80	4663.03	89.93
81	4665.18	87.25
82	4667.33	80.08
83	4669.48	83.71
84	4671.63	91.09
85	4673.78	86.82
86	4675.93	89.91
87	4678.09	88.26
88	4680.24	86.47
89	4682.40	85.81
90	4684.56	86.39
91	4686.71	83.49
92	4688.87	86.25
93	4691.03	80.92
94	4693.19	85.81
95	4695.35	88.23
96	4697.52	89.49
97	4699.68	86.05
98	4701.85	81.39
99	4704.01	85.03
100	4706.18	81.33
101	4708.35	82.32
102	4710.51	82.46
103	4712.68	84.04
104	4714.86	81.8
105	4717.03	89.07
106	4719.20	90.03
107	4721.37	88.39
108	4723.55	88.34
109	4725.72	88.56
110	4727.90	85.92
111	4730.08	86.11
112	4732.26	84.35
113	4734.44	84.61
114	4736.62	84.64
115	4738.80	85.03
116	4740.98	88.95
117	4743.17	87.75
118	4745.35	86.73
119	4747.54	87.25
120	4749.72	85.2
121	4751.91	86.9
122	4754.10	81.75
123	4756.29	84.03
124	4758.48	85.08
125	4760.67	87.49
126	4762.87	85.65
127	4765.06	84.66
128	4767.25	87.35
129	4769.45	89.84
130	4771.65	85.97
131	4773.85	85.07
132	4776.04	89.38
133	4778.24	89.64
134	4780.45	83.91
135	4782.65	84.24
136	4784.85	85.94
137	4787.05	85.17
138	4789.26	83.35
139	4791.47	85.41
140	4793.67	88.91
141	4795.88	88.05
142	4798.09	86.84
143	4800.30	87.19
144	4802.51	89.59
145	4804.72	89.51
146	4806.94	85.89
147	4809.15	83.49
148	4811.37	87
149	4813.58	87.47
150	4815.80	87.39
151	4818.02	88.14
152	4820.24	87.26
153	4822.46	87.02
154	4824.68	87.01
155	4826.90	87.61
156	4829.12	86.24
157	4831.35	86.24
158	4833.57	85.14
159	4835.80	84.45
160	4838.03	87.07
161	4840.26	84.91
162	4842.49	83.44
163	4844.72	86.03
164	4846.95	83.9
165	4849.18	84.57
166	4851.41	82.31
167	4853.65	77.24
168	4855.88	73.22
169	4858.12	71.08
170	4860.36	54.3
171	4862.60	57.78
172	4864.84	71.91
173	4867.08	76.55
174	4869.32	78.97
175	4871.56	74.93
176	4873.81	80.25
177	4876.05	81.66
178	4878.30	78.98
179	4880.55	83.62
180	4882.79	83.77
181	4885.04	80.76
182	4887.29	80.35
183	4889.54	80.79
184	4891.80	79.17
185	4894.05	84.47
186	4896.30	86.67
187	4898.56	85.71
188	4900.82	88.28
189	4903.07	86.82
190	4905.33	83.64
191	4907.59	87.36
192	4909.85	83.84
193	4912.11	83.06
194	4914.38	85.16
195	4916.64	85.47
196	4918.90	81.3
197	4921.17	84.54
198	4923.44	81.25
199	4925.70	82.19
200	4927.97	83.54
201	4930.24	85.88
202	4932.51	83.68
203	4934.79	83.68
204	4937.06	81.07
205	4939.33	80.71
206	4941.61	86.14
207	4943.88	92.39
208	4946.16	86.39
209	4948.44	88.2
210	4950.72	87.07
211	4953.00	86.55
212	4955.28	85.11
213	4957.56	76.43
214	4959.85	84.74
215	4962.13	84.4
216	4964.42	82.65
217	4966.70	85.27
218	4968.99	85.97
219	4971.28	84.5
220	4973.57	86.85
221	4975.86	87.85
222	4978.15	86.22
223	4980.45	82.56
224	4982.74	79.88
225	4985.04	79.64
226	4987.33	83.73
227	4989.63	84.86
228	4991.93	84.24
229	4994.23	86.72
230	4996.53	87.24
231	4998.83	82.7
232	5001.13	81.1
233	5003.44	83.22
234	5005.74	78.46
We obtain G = 6684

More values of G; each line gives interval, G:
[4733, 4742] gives 7360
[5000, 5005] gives 6749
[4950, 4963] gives 7051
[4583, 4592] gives 6868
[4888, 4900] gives 6941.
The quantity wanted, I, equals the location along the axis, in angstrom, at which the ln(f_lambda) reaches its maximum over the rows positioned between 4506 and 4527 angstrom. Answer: 4510.95 angstrom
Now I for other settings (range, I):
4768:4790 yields 4769.45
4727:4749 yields 4740.98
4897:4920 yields 4900.82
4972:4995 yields 4975.86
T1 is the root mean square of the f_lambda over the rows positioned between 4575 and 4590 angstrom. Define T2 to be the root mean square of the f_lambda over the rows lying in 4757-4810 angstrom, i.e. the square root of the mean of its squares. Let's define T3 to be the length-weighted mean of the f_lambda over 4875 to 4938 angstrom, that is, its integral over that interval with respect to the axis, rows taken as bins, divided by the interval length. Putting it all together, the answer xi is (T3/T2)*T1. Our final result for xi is 81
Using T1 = 83.7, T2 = 86.6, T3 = 83.5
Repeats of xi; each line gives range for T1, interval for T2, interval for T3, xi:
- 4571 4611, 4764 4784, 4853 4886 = 74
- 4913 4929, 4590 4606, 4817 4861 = 81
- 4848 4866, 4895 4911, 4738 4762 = 72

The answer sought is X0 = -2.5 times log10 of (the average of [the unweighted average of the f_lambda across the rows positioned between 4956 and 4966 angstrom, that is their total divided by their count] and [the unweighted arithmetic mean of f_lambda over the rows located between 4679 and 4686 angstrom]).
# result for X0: -4.81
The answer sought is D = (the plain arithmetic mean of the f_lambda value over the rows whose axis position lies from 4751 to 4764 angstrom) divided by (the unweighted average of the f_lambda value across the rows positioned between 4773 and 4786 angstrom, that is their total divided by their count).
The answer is 0.99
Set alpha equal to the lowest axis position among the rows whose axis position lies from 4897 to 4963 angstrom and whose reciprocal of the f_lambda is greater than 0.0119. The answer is 4905.33 angstrom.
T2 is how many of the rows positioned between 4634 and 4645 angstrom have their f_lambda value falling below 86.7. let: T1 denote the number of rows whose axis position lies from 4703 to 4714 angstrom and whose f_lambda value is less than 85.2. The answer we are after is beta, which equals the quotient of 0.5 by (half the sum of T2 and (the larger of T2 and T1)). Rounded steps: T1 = 5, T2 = 1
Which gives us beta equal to 0.17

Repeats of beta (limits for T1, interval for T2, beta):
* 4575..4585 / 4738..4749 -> 0.20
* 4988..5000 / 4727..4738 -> 0.10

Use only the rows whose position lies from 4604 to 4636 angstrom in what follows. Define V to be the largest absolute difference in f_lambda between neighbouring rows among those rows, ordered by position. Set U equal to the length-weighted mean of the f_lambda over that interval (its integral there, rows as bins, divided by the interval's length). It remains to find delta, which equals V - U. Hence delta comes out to -79.9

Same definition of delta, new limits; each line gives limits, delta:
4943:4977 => -76.9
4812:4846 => -83.7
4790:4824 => -83.6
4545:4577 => -80.1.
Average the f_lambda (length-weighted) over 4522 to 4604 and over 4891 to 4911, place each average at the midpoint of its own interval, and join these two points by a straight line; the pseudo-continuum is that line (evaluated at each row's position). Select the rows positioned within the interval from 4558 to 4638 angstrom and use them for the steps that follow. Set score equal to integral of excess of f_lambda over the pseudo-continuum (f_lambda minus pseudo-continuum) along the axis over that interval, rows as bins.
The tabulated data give 102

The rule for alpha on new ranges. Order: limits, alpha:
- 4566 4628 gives 4571.60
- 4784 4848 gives 4789.26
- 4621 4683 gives 4626.67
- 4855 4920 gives 4855.88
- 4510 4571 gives 4519.27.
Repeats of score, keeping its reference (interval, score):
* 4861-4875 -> -173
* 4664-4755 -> 89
